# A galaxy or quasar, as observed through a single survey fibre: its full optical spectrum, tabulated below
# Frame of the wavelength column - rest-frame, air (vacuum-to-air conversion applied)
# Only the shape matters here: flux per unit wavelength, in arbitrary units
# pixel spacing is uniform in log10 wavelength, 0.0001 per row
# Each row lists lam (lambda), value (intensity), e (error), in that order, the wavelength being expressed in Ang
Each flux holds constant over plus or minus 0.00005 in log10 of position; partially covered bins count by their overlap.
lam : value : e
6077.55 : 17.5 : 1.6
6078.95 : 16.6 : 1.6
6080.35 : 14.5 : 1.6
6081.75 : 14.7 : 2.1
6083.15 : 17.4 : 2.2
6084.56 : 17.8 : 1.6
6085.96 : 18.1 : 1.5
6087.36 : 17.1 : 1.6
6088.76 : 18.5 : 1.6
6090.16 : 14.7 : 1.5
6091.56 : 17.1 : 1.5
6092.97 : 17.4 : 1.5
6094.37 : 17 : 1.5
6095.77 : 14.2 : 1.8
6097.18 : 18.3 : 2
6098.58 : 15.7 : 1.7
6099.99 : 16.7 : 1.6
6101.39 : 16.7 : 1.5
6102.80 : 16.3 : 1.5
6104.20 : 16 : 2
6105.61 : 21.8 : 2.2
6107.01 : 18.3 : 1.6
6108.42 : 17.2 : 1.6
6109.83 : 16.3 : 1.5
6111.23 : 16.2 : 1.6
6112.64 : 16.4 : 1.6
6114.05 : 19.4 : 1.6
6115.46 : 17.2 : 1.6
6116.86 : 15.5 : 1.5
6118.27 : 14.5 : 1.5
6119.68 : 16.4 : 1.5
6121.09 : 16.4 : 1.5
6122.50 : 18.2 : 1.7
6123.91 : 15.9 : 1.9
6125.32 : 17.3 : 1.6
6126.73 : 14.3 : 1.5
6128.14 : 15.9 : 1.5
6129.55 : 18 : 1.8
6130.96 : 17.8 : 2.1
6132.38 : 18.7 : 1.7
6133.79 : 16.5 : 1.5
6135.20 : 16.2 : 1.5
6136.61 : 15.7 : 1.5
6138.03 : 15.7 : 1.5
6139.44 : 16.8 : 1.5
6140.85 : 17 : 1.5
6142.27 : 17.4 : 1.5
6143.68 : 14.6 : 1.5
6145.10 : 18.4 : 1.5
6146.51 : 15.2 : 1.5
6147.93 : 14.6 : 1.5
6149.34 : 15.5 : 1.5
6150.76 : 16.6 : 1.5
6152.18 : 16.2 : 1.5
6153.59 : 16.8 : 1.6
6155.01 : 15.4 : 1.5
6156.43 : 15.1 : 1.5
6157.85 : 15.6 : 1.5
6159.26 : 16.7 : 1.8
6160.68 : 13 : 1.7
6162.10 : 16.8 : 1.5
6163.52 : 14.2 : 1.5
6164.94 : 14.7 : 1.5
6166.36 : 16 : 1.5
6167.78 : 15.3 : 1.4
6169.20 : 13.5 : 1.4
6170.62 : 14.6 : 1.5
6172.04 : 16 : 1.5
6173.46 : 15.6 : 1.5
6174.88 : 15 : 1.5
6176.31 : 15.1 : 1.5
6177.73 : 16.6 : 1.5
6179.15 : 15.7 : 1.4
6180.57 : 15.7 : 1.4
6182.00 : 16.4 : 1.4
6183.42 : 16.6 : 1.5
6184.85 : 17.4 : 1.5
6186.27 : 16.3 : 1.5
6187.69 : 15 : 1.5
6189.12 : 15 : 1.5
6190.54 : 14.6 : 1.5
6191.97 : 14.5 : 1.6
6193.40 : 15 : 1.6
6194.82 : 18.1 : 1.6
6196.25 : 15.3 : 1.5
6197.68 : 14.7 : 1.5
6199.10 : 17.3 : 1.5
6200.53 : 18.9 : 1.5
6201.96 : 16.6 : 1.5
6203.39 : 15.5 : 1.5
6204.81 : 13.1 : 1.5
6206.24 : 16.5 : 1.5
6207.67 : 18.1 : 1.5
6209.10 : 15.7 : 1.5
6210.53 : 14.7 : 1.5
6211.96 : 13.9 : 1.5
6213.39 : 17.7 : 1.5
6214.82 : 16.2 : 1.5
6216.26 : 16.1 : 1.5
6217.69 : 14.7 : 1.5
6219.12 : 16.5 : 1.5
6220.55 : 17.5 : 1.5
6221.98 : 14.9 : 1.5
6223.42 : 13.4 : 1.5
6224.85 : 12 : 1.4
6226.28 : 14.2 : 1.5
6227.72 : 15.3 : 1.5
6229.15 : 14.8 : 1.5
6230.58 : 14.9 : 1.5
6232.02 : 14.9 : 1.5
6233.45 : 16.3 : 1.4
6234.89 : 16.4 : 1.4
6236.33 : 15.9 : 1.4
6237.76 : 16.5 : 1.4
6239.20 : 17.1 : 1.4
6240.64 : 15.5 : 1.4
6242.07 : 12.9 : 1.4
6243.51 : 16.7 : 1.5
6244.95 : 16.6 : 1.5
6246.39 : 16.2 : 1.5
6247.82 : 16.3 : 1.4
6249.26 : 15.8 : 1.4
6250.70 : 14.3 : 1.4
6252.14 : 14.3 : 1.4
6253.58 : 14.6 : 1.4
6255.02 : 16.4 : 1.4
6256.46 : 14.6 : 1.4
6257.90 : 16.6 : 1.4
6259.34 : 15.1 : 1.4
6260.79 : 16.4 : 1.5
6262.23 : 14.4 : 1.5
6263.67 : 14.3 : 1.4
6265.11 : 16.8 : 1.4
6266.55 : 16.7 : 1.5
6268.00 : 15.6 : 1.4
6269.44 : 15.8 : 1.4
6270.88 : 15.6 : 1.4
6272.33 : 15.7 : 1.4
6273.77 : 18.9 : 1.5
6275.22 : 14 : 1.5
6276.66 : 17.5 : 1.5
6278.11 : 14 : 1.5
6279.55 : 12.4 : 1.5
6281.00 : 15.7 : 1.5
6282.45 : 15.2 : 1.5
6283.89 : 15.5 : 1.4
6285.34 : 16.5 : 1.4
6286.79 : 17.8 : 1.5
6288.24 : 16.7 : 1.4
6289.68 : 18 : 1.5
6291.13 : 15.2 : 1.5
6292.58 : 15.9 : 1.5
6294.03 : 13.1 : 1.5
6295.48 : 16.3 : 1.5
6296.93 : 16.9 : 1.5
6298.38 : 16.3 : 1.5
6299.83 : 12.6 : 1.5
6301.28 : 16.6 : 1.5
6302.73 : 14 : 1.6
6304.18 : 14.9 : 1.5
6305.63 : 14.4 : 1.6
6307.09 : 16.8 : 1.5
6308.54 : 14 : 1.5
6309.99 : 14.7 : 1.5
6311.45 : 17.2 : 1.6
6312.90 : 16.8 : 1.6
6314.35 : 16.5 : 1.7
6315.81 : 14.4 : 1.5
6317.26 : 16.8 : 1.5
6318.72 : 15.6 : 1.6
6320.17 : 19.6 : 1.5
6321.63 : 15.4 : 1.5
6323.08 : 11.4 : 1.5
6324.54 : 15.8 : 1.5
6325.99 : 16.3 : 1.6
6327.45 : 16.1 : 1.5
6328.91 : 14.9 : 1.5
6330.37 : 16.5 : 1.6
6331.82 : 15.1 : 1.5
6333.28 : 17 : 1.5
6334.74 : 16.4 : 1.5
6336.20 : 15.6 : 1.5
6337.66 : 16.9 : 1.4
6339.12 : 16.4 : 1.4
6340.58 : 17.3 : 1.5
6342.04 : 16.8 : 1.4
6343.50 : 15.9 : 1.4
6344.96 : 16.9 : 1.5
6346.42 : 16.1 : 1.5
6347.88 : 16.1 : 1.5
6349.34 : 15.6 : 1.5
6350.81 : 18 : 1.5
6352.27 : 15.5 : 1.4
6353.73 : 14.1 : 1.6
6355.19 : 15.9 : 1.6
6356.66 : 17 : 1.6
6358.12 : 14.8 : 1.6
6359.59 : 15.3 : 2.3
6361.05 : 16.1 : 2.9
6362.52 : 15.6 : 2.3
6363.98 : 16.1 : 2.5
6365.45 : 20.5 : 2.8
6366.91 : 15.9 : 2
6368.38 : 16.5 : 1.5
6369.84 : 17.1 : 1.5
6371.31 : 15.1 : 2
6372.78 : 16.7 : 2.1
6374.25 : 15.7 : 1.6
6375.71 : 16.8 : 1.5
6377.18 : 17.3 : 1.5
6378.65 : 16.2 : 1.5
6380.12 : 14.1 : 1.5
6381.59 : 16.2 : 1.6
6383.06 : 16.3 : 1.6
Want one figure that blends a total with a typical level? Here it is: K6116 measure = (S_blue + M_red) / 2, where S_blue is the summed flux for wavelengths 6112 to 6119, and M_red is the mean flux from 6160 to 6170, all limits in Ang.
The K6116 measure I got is 48.9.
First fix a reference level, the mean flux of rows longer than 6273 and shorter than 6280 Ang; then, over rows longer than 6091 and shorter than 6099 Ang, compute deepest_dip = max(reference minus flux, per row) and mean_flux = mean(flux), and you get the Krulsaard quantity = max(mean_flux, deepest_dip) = 16.6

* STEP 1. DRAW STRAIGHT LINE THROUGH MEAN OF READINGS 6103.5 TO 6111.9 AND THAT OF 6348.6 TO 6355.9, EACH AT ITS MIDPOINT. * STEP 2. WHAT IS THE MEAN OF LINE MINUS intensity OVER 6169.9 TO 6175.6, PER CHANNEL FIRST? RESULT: 1.9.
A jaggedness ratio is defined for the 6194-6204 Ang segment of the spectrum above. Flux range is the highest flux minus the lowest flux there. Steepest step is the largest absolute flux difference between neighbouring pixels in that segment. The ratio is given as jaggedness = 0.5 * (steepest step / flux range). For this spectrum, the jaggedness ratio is 0.33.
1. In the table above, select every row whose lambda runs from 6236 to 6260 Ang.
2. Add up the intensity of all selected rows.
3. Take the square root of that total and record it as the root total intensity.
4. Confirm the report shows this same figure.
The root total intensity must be 16.29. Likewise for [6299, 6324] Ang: 16.18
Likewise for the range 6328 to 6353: 16.64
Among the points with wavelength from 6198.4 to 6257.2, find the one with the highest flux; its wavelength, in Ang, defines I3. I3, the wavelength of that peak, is 6200.53 Ang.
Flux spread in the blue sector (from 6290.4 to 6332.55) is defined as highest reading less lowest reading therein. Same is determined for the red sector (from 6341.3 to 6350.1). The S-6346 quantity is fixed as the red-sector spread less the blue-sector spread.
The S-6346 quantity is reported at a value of -6.9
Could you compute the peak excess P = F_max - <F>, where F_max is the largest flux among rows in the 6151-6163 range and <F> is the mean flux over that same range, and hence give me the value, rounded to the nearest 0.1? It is 1.1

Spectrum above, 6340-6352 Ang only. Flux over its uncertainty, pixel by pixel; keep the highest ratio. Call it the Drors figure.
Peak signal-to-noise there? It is 12.0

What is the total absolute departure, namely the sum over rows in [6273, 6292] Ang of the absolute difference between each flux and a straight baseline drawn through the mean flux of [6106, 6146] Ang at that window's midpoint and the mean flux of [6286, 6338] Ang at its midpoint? 19.4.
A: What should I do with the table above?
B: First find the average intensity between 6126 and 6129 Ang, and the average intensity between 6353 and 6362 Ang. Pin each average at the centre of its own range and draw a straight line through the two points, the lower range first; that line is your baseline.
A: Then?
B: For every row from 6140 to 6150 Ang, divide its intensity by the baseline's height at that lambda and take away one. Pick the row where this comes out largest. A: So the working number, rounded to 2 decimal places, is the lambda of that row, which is 6145.10 Ang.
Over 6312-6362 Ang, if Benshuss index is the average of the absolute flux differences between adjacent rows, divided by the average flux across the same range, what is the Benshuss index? 0.094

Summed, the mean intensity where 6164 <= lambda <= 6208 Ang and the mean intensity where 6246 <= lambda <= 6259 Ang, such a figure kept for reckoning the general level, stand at 31.2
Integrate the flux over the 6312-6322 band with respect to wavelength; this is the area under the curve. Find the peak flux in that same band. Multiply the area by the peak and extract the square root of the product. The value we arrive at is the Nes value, 57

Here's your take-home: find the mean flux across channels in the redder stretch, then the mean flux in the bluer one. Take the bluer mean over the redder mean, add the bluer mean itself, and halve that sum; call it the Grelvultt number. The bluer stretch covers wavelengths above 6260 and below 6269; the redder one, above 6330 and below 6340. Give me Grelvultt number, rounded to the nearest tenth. 8.3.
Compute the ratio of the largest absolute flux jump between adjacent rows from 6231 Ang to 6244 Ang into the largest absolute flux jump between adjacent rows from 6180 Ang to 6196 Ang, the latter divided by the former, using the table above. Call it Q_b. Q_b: 0.82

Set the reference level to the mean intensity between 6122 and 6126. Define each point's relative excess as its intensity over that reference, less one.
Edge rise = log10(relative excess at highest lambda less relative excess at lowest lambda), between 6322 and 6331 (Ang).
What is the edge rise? -0.5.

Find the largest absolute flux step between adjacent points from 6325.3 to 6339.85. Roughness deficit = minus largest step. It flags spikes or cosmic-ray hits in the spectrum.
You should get -1.9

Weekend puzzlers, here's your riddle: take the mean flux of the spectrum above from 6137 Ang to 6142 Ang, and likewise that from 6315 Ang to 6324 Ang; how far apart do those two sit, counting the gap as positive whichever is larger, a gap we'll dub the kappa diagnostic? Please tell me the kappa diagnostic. 0.97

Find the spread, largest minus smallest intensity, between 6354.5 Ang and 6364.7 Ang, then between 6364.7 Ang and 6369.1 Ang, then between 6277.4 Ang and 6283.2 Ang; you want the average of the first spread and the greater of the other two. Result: 3.4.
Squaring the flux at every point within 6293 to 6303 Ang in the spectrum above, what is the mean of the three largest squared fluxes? 276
